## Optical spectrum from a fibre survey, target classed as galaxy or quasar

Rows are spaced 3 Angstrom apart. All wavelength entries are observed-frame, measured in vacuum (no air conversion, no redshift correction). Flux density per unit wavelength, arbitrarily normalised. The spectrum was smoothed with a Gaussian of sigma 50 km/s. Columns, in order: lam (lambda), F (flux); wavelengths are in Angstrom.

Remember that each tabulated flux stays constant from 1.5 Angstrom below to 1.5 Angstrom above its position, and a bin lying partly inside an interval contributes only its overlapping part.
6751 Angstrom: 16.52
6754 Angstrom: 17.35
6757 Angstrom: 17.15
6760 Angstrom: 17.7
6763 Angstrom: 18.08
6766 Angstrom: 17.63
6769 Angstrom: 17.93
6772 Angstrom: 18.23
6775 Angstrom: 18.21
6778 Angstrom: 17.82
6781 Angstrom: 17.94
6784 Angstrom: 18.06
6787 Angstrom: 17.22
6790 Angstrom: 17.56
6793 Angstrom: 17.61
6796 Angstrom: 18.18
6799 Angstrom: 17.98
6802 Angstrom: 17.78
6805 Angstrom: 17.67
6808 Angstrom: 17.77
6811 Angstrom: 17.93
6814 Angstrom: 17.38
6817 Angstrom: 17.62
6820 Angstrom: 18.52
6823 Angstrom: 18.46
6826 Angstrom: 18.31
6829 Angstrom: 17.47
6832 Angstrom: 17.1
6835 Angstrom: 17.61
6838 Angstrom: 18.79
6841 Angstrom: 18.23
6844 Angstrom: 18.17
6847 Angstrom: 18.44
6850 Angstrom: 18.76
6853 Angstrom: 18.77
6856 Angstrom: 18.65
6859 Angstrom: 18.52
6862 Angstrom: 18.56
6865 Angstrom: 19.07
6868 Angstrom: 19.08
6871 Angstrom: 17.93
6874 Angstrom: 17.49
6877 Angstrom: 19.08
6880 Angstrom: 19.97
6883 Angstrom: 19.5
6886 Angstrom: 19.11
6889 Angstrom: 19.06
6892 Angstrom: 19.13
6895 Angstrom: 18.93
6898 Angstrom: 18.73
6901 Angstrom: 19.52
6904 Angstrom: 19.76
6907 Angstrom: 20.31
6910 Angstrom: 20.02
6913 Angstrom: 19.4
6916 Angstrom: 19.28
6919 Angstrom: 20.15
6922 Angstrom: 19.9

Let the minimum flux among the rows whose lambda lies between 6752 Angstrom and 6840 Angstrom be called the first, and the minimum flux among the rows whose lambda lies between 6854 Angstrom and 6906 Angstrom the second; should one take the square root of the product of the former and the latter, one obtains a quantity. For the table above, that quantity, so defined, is 17.3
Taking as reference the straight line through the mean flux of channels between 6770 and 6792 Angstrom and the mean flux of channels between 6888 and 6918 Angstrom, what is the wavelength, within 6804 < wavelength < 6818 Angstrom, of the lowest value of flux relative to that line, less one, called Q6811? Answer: 6814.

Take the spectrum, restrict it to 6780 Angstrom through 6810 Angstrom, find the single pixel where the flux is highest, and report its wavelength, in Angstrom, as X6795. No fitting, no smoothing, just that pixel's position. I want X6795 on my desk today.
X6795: 6796 Angstrom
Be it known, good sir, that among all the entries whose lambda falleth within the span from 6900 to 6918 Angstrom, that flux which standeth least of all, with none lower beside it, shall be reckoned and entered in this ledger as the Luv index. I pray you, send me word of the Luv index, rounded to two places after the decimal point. 19.28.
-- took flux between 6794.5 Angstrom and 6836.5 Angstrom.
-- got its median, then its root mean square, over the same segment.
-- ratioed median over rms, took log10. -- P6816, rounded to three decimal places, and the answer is -0.002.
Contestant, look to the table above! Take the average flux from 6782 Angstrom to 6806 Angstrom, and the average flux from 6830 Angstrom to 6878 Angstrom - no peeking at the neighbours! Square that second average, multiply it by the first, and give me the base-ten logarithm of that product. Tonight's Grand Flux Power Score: 3.78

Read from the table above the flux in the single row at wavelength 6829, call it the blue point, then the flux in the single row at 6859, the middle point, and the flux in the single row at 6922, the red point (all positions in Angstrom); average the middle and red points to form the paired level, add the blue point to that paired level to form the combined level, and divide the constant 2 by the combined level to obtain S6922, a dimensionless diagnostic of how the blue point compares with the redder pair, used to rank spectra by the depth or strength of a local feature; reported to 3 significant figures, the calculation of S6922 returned 0.0545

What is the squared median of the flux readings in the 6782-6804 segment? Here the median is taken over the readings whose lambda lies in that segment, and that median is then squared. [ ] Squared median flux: 316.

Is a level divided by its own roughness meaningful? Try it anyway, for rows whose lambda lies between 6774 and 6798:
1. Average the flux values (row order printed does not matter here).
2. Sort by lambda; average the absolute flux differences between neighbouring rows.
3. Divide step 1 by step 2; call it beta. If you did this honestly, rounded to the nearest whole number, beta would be 51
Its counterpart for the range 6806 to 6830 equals 43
